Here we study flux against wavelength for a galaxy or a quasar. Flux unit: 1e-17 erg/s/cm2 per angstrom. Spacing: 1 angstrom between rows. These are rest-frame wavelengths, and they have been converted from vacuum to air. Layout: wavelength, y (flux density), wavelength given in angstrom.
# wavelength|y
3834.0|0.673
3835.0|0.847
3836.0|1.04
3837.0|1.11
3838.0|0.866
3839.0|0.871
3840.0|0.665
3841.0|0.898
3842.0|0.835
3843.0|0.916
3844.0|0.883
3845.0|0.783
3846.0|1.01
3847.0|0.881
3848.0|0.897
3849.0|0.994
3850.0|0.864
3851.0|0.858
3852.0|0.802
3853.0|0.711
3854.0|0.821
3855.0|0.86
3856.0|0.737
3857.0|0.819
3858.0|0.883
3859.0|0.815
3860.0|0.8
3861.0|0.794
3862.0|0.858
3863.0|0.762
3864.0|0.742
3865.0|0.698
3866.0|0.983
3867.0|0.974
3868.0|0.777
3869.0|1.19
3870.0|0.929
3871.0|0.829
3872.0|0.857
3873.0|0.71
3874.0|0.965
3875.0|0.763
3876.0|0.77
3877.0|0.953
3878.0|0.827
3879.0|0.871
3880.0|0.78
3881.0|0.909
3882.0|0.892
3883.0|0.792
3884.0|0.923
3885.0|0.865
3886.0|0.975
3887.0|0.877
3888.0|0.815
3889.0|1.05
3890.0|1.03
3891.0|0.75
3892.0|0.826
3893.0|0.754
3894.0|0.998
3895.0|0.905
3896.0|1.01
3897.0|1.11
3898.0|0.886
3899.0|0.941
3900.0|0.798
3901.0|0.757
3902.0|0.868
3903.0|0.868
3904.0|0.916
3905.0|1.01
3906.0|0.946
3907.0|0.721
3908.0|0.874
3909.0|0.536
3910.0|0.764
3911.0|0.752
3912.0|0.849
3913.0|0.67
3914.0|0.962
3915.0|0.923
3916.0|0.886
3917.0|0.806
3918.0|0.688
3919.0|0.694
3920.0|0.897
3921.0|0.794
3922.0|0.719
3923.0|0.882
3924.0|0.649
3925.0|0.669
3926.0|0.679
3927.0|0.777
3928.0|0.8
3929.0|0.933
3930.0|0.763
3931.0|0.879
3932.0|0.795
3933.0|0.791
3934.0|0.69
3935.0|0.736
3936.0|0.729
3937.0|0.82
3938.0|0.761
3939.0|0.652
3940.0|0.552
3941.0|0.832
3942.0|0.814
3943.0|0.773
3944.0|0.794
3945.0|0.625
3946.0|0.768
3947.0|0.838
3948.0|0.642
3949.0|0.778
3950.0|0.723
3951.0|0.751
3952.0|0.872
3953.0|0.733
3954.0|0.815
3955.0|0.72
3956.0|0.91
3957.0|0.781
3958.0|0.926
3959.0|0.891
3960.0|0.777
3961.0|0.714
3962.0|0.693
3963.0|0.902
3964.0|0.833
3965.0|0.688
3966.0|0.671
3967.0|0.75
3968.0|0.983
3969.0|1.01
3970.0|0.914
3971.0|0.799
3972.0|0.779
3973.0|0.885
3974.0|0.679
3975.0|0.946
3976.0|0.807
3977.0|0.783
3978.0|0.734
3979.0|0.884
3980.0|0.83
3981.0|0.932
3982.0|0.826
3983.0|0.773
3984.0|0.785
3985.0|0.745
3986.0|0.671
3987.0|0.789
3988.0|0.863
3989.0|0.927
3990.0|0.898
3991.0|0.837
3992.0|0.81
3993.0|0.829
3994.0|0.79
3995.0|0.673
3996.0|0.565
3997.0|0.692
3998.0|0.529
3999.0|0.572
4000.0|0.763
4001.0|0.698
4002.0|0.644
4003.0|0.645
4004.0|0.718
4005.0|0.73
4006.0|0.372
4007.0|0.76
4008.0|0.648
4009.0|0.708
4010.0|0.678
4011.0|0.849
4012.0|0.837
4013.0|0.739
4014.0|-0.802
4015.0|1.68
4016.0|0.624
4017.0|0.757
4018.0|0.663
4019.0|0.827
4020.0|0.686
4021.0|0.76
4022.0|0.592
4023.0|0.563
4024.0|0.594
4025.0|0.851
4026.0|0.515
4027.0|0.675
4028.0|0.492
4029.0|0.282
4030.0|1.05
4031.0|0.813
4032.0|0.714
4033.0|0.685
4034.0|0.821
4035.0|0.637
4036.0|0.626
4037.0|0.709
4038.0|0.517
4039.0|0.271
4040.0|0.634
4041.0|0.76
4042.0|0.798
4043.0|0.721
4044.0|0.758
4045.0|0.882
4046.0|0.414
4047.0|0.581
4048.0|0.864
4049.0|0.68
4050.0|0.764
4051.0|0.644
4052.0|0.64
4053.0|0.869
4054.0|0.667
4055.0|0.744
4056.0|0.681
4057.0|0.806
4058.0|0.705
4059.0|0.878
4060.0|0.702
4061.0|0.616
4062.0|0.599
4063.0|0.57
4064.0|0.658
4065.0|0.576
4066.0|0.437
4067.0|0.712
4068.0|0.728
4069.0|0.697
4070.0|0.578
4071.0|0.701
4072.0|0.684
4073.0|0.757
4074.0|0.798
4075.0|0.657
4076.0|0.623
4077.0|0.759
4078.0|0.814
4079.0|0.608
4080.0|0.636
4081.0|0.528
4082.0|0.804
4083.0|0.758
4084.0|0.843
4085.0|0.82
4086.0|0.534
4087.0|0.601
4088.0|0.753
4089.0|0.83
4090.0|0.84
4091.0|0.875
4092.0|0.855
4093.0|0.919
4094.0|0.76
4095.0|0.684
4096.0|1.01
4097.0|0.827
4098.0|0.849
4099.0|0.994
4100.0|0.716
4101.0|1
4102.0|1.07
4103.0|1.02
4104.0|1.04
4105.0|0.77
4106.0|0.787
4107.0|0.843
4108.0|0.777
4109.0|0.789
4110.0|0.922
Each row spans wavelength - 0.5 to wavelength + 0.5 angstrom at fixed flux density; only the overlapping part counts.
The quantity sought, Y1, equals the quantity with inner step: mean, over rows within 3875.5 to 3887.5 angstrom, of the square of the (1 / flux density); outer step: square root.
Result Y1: 1.16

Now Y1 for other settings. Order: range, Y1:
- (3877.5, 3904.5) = 1.14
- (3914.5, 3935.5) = 1.30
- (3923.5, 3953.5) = 1.35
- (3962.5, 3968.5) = 1.28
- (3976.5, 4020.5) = 1.40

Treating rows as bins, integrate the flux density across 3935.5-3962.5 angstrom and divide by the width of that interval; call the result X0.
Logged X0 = 0.77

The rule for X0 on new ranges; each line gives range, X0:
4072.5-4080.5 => 0.71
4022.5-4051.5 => 0.67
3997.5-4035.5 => 0.67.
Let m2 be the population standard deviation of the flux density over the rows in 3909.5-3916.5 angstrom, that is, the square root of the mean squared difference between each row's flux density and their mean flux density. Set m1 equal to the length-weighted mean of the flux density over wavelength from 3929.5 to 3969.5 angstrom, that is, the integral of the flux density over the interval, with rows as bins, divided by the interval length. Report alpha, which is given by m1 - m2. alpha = 0.68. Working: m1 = 0.78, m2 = 0.097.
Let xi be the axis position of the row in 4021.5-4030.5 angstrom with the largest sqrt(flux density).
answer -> 4030.0 angstrom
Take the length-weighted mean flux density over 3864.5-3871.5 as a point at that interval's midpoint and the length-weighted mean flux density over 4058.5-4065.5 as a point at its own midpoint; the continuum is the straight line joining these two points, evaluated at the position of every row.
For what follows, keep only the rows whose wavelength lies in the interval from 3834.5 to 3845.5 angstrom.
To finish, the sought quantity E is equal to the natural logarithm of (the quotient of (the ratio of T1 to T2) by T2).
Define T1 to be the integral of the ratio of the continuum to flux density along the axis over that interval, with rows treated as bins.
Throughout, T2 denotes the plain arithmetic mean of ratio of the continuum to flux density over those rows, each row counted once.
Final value 2.31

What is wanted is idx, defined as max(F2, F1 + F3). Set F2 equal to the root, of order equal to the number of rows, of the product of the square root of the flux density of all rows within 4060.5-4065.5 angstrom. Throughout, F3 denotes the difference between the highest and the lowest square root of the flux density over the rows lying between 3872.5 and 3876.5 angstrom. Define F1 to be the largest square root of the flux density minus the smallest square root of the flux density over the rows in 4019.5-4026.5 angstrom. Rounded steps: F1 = 0.20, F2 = 0.78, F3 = 0.14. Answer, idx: 0.78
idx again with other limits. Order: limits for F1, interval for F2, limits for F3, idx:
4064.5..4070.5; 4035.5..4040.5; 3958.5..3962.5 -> 0.72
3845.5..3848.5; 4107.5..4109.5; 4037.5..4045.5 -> 0.88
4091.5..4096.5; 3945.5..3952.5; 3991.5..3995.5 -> 0.87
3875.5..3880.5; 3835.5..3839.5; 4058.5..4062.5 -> 0.98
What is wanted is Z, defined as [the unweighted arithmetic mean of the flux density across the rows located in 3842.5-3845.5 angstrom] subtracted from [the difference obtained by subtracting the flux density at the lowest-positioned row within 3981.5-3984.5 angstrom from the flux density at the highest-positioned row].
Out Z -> -0.90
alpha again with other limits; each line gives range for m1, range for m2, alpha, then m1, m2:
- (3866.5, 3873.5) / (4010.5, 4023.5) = 0.39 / 0.90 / 0.505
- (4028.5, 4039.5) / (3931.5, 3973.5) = 0.55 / 0.65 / 0.095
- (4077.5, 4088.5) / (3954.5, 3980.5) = 0.60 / 0.70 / 0.097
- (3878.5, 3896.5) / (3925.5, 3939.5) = 0.82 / 0.89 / 0.073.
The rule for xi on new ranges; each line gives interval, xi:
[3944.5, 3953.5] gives 3952.0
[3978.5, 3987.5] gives 3981.0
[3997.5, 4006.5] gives 4000.0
